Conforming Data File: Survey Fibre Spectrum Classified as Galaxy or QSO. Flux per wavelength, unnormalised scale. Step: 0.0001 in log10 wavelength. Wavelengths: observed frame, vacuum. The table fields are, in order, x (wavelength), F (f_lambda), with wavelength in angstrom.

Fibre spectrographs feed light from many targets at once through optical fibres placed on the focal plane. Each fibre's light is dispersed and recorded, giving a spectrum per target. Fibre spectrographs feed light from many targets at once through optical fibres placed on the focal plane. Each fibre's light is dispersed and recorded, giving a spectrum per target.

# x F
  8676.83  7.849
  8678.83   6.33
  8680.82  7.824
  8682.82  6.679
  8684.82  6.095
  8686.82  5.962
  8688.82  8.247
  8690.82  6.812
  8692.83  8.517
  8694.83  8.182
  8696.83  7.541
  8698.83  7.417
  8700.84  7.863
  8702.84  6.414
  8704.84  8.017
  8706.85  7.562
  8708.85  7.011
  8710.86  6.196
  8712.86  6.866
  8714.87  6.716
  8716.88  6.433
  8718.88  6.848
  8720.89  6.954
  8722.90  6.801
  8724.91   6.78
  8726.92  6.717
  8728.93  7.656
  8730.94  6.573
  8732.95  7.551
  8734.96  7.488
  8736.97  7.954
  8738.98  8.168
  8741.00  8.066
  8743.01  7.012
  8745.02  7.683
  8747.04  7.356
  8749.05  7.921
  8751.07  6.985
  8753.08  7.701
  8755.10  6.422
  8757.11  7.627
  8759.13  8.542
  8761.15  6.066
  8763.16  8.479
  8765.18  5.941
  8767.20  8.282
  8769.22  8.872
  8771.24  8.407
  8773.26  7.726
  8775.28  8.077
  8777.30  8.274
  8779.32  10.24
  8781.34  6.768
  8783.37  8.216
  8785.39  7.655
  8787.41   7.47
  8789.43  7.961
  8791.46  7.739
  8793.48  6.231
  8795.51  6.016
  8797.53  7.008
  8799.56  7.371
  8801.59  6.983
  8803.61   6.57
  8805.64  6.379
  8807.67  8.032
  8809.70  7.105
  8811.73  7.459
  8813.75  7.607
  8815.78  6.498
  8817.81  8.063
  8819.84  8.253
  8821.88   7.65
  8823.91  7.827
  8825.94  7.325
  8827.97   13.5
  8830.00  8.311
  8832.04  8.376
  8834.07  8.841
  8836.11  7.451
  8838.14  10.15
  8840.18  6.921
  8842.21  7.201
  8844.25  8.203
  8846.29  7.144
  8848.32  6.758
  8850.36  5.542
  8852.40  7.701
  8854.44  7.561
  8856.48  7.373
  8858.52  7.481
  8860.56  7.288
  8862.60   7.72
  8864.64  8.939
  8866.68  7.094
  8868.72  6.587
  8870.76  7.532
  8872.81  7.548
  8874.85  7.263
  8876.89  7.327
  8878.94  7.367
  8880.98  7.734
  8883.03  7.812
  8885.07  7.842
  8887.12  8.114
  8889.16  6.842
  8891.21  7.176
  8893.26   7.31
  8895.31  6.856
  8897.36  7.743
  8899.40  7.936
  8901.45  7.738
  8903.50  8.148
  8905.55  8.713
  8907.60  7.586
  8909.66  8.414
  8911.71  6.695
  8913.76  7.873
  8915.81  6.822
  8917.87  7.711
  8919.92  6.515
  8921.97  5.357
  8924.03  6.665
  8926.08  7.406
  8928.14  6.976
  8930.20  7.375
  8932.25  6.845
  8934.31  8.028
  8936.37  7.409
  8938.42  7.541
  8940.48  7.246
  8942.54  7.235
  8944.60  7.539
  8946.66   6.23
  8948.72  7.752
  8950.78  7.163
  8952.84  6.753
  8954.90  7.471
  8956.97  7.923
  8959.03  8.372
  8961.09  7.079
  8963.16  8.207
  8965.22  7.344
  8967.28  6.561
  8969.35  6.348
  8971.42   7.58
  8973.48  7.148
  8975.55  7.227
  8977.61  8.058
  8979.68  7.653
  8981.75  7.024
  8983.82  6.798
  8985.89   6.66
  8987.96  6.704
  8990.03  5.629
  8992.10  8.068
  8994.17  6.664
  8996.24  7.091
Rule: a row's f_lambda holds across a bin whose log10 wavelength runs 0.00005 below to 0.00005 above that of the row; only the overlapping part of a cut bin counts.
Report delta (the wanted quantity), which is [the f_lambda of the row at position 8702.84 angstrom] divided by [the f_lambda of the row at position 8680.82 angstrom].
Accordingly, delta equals 0.82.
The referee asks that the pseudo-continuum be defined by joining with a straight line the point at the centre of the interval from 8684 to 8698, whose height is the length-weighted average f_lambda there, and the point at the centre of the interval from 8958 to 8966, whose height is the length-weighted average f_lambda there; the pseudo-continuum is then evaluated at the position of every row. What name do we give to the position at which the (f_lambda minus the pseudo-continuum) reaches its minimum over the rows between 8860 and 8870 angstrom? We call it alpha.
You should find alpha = 8868.72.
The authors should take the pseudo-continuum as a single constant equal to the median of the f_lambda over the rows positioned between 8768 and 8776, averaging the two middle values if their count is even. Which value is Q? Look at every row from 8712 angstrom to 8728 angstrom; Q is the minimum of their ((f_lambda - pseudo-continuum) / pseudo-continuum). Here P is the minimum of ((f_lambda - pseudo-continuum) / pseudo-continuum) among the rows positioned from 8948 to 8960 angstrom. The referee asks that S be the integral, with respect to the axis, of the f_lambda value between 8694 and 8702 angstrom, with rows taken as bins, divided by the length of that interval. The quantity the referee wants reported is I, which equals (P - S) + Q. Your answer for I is -8.12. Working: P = -0.18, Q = -0.22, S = 7.7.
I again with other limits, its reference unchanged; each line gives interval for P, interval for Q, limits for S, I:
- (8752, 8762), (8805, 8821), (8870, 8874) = -8.01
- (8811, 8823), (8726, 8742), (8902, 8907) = -8.71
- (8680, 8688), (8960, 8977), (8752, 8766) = -7.78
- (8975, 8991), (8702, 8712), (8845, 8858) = -7.62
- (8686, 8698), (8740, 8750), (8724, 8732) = -7.36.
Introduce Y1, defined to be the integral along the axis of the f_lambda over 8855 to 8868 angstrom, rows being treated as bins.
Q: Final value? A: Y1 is 99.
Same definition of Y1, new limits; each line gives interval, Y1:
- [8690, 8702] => 93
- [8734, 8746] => 93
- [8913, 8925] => 82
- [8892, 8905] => 100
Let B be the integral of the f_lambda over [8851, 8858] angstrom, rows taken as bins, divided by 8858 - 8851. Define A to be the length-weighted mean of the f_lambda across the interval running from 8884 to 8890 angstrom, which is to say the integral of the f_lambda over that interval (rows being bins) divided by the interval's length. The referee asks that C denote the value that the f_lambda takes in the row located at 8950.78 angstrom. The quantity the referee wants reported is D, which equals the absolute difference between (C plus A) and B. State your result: 7.37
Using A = 7.6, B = 7.43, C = 7.163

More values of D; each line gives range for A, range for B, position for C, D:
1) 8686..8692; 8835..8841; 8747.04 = 6.21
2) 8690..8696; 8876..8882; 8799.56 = 7.75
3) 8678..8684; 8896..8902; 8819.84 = 7.43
